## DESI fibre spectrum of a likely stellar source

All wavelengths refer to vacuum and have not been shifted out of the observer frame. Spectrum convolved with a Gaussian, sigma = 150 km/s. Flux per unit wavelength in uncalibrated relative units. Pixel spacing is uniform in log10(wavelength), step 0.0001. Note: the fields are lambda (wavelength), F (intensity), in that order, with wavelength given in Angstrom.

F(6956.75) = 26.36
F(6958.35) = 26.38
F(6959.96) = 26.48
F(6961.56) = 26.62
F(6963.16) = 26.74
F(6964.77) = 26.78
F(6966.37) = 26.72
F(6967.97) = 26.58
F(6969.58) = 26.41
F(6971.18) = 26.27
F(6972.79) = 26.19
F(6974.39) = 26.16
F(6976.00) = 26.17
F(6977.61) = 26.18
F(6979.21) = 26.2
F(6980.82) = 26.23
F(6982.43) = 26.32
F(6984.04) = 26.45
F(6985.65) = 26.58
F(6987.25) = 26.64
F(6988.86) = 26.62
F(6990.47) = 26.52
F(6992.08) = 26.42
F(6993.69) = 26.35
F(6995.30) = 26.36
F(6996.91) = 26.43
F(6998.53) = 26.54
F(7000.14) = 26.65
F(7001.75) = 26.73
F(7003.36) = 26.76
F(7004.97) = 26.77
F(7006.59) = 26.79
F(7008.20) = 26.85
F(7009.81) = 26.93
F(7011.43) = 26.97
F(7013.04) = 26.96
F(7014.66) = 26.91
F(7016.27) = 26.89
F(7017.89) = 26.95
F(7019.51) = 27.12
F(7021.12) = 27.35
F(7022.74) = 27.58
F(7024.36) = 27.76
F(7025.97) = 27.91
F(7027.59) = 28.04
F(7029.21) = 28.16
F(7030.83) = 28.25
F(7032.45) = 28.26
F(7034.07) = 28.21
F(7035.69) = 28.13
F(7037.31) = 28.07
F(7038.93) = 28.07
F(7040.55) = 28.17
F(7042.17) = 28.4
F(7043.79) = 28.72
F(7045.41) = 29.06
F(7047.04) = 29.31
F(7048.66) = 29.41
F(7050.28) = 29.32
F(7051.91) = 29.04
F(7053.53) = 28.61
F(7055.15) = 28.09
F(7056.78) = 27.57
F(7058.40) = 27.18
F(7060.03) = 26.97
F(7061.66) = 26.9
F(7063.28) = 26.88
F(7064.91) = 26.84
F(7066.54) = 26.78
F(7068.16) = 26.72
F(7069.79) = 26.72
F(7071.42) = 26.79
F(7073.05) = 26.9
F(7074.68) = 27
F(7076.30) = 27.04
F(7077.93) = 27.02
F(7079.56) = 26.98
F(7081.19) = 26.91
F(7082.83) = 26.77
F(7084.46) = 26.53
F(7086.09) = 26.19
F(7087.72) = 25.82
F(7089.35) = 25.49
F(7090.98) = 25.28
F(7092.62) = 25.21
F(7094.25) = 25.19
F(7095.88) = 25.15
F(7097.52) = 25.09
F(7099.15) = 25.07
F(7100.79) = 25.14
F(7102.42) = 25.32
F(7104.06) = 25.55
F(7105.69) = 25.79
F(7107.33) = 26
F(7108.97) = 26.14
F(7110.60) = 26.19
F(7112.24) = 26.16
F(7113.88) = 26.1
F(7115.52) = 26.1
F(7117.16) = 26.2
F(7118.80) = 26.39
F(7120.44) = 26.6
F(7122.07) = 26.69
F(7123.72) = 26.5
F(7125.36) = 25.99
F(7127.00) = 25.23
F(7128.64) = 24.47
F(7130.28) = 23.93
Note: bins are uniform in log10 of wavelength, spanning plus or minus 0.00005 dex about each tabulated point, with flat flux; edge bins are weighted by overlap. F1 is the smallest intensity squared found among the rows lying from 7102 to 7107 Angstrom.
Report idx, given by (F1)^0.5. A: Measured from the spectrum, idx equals 25.3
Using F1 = 641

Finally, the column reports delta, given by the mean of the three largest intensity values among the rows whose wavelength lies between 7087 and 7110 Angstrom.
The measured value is 26.0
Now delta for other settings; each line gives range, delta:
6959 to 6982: 26.7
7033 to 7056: 29.3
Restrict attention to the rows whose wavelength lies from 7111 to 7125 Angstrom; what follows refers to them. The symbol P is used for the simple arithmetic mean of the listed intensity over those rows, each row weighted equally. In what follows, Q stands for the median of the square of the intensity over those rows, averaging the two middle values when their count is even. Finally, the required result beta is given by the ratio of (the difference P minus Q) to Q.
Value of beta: -0.962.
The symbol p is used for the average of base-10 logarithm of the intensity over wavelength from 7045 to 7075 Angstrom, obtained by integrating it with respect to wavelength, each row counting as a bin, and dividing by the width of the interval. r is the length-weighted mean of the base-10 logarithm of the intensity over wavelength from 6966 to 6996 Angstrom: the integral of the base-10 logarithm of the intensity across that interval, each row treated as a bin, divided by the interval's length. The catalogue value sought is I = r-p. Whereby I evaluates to -0.02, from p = 1.441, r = 1.42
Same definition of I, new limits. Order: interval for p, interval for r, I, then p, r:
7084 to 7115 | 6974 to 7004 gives 0.01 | 1.409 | 1.42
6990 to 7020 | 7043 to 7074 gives 0.02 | 1.427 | 1.44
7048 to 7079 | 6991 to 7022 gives -0.01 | 1.439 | 1.43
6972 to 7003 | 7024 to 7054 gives 0.03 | 1.422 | 1.45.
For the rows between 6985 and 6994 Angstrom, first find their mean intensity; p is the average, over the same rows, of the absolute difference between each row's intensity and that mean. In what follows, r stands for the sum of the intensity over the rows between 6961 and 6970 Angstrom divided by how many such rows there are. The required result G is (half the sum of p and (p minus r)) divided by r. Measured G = -0.497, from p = 0.092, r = 26.6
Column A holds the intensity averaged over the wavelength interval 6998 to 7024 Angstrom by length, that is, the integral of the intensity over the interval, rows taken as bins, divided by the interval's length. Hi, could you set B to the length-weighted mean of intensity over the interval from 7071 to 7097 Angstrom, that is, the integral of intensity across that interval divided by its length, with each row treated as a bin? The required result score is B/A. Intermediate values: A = 26.9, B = 26.2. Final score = 0.97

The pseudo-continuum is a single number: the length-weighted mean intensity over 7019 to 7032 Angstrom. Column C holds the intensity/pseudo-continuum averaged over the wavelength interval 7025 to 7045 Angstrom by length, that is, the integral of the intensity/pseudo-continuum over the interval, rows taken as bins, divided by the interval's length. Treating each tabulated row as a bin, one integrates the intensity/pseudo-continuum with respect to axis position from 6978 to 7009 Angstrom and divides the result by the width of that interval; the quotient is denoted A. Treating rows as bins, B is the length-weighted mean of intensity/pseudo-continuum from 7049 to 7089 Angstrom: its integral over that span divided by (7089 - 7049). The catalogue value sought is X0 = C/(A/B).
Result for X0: 1.04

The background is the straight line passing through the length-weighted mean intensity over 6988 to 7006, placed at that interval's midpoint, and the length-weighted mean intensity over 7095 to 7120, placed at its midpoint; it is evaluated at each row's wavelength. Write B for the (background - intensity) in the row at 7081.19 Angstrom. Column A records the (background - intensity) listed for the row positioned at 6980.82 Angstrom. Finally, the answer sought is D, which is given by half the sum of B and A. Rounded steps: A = 0.44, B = -1.0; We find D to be -0.3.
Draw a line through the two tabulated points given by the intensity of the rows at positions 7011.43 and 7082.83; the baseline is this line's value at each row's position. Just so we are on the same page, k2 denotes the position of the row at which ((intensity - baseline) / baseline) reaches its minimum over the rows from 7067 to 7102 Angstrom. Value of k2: 7099.15 Angstrom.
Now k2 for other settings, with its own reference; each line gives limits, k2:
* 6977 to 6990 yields 6977.61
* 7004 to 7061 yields 7004.97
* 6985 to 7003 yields 6993.69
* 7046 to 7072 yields 7068.16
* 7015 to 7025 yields 7016.27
